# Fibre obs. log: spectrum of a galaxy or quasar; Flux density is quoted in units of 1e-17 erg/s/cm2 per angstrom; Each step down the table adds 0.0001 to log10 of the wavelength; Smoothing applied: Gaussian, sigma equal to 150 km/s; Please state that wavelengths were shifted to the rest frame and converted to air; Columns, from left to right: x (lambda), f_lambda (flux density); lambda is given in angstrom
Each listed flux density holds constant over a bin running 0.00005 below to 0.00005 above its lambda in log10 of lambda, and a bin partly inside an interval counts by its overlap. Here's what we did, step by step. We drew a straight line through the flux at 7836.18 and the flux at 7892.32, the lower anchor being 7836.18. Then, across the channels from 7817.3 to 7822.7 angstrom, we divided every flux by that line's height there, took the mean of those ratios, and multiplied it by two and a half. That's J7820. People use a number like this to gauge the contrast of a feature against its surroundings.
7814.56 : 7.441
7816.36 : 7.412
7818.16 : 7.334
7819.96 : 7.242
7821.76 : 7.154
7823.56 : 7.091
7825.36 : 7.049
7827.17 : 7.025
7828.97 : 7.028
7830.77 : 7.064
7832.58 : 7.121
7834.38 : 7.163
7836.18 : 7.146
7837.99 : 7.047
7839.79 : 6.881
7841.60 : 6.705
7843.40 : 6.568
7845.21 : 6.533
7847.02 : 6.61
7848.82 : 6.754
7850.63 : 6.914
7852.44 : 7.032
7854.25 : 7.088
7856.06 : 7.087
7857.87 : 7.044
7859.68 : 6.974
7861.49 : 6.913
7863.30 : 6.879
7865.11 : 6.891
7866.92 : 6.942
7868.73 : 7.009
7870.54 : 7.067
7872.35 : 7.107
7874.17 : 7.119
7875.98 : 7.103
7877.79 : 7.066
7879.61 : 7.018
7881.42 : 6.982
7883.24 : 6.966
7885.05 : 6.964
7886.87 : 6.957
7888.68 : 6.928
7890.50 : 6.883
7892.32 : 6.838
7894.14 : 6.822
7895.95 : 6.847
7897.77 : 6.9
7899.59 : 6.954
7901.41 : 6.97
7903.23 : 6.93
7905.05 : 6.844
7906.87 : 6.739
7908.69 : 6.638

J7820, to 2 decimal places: 2.50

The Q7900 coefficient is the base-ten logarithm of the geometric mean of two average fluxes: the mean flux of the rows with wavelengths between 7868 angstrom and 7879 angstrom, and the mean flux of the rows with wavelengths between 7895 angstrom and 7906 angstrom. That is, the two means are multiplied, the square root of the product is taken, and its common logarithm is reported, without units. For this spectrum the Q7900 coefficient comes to 0.845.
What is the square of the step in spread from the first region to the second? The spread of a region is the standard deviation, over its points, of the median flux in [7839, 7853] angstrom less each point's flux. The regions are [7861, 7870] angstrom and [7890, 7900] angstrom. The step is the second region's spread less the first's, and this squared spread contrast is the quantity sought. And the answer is 0.000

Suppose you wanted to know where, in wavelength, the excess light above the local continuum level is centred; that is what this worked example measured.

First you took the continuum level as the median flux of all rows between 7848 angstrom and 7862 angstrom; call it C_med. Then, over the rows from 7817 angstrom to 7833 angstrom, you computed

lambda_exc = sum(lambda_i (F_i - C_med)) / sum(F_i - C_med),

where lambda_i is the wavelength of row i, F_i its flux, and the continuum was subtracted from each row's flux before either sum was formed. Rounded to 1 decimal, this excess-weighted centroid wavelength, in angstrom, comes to 7822.5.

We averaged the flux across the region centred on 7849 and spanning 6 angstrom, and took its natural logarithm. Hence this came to 1.91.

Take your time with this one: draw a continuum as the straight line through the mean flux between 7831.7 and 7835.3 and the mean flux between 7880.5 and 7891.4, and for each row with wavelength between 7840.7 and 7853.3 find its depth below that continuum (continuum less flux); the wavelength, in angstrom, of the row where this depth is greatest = 7845.21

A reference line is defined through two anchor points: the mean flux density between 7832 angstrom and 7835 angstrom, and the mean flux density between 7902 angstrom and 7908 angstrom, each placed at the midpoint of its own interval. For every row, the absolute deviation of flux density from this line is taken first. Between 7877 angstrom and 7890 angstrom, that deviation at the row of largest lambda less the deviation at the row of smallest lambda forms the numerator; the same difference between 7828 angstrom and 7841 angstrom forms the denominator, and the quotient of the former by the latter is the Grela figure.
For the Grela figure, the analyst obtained -0.9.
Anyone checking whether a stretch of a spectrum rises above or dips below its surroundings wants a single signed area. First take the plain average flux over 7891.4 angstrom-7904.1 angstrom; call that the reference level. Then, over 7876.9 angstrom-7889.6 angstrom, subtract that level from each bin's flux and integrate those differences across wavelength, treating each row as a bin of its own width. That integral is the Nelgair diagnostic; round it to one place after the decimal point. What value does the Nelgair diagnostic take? 1.1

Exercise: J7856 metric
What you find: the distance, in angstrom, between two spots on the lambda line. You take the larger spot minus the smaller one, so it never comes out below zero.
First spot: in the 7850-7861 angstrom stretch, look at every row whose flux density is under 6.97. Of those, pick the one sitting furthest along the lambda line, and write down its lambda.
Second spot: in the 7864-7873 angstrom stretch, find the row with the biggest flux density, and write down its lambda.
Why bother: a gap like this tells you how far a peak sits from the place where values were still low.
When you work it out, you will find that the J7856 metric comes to 21.7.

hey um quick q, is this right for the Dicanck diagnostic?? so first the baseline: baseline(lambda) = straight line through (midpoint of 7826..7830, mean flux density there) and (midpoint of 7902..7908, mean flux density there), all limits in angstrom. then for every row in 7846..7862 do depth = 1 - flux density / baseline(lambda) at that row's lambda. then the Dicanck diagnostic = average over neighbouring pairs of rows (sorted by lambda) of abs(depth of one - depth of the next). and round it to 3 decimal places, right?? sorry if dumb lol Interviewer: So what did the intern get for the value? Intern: 0.012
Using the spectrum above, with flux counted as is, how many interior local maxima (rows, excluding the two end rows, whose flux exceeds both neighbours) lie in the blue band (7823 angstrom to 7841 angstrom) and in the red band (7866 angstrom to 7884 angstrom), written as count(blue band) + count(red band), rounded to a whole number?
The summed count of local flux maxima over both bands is 2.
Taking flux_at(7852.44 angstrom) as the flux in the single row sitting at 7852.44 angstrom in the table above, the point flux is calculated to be 7.032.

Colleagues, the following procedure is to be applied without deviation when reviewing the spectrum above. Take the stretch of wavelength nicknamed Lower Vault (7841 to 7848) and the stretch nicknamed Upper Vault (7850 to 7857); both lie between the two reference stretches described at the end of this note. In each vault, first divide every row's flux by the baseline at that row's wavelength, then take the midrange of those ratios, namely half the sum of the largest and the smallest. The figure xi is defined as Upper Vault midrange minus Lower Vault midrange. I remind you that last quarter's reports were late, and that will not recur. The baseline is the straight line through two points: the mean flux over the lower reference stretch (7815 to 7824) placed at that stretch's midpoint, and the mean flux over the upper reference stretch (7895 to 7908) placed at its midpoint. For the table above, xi 0.060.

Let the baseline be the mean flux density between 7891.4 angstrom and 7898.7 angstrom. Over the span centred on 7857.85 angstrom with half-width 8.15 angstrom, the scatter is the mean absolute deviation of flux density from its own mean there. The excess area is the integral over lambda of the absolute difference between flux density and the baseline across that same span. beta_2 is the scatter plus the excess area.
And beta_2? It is 2.2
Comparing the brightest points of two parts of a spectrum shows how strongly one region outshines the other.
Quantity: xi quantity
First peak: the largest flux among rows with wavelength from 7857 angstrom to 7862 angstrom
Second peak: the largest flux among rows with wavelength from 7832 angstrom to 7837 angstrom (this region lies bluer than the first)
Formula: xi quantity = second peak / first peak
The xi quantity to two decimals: 1.02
